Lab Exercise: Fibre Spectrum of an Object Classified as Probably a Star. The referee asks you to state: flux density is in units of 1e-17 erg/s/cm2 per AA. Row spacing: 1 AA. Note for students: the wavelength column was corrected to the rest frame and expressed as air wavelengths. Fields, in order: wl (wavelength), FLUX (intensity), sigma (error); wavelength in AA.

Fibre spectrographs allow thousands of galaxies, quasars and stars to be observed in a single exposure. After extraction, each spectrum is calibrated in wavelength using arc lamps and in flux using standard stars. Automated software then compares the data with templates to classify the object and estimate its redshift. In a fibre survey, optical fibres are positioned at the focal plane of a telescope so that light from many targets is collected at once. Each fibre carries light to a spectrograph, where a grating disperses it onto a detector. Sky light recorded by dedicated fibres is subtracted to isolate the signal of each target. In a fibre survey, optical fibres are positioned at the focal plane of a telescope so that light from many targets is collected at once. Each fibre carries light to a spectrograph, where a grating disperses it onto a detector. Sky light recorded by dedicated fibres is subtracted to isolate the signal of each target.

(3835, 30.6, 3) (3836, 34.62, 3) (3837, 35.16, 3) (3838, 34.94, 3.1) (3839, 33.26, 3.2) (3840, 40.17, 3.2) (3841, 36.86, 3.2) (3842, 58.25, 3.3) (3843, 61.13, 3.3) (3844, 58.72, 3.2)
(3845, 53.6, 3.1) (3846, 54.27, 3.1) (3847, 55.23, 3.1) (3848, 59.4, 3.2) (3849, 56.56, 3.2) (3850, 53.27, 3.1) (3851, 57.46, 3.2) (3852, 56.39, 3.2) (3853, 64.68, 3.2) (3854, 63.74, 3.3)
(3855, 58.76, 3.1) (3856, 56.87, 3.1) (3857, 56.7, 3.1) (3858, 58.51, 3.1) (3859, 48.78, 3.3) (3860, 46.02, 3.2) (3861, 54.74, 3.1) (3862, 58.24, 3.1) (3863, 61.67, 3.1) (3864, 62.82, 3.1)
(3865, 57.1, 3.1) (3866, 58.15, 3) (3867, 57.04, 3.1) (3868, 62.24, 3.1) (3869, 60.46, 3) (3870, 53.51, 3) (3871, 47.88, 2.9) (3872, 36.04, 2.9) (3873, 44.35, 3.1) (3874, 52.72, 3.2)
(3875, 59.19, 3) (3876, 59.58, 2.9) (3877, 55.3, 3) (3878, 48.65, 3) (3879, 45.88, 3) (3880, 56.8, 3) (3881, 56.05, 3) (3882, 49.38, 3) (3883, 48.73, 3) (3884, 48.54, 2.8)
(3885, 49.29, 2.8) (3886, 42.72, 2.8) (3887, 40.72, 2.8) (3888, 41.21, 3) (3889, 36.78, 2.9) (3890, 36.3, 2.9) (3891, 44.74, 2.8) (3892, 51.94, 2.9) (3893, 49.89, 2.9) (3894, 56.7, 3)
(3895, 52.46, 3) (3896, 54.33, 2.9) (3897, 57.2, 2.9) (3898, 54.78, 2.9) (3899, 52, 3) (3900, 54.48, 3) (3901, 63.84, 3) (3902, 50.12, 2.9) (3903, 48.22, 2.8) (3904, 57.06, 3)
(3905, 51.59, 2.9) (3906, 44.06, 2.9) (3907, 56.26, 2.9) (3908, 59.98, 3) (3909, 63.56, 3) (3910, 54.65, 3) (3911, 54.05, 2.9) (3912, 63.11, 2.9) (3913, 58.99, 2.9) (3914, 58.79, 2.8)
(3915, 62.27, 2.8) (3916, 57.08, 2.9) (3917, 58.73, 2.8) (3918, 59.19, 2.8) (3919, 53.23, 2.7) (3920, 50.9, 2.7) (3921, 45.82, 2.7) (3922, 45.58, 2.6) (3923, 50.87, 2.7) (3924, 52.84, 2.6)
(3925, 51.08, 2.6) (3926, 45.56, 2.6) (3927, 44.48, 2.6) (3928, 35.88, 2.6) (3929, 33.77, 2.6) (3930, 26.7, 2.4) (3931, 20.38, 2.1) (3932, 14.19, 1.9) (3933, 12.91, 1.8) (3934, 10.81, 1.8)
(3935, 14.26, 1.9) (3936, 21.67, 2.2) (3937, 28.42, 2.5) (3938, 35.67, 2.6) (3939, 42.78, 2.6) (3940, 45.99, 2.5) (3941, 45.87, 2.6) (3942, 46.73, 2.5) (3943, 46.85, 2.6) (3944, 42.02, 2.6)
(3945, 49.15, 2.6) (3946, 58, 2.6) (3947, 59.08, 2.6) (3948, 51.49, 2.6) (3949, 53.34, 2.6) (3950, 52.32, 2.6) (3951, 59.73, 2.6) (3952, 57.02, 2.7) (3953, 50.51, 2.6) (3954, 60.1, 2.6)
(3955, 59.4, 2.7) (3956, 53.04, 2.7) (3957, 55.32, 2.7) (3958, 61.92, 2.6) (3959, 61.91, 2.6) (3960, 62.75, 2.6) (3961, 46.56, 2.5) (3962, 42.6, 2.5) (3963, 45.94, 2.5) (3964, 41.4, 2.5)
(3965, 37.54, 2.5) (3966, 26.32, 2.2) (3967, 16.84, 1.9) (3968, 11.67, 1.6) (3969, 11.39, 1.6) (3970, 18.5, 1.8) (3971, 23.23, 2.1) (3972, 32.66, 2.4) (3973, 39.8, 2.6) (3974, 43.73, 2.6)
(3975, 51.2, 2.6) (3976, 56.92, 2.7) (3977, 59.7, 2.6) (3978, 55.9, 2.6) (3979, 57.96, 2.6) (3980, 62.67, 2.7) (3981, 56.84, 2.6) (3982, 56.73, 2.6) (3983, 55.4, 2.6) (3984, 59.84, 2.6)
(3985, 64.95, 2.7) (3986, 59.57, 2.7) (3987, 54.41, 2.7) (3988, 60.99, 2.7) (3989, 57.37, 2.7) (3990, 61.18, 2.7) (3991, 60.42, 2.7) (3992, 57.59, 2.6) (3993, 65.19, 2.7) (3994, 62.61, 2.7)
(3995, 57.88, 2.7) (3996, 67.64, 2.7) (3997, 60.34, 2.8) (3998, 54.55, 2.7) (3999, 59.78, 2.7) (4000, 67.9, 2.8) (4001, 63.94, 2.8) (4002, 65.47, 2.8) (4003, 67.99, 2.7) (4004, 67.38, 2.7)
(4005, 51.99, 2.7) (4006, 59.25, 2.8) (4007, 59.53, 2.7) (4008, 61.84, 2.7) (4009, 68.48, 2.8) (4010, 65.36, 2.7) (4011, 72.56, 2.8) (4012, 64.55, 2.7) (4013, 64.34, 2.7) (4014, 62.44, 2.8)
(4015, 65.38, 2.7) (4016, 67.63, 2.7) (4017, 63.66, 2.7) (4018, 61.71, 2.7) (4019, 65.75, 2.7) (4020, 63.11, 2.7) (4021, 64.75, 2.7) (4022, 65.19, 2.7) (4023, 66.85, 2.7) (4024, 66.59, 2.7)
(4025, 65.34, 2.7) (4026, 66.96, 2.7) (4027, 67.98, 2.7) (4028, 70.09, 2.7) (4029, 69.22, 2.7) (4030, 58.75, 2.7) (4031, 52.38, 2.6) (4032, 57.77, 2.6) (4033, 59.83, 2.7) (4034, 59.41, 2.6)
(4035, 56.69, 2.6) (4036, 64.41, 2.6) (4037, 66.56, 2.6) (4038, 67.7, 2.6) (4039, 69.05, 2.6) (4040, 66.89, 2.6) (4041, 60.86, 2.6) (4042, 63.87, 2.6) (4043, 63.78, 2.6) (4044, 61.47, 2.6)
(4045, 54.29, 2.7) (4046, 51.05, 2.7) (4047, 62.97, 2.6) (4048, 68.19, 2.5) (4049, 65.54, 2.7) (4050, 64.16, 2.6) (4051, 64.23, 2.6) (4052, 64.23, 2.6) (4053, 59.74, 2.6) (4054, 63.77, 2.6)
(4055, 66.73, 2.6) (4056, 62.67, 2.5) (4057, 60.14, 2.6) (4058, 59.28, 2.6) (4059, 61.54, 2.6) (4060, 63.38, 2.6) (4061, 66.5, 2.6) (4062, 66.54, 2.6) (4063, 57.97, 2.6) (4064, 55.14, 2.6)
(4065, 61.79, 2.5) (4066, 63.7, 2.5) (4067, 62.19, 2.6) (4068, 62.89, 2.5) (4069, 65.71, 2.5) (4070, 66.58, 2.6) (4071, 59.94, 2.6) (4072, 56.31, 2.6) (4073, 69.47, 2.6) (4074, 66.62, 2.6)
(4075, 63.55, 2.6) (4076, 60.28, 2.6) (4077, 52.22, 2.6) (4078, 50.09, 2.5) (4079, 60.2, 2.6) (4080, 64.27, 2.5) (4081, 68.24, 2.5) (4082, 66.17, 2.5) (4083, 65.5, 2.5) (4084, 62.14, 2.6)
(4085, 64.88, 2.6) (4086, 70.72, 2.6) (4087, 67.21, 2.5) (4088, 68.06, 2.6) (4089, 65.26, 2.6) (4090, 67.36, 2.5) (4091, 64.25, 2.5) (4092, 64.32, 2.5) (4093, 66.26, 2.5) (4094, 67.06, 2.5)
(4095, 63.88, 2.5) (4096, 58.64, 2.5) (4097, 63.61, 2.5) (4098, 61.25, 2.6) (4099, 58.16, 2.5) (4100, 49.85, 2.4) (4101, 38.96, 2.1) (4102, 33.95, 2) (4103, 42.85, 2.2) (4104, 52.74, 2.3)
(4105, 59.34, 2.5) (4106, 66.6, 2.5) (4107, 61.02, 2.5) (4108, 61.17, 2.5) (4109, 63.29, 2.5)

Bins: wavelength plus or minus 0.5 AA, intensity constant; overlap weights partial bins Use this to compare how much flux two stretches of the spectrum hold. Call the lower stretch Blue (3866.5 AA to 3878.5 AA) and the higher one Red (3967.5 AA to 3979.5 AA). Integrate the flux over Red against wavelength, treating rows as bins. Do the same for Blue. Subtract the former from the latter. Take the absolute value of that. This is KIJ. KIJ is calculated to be 174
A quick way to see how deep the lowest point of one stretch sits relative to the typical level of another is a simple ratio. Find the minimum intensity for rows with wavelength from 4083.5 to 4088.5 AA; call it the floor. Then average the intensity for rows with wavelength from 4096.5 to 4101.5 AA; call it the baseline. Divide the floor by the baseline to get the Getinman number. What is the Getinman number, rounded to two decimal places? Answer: 1.14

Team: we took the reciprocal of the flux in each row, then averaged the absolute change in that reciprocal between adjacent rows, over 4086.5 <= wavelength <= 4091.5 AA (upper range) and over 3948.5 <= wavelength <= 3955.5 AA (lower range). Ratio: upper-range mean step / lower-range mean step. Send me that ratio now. 0.33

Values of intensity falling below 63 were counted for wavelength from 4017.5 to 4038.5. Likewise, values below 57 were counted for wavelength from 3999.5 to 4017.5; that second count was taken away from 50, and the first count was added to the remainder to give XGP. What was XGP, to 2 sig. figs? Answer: 56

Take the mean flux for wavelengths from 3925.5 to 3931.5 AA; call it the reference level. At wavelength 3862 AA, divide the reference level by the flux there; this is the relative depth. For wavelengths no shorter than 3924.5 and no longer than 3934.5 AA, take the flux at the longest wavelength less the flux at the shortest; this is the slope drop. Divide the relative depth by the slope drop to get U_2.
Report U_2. -0.01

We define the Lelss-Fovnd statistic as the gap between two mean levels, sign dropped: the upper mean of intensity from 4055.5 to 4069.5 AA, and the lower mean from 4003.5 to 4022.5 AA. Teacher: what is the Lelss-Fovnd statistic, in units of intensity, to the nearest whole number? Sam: 2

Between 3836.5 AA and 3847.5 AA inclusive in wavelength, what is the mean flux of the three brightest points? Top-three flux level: 59.4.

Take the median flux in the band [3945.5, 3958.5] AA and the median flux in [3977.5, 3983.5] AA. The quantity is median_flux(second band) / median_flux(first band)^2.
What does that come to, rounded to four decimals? 0.0175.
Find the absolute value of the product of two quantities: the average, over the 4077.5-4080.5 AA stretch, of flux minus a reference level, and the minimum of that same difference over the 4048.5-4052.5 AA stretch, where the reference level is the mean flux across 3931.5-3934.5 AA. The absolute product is 2347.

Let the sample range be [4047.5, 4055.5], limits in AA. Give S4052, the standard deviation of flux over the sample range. 2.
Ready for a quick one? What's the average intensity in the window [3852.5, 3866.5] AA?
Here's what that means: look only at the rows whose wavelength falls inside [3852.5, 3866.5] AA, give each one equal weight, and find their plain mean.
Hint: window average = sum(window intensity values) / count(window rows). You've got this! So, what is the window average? 58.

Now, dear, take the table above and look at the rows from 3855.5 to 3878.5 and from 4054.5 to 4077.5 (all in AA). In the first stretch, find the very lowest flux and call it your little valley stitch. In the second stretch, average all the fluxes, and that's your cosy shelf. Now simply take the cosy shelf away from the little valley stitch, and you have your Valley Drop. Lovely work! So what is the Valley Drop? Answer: -26.2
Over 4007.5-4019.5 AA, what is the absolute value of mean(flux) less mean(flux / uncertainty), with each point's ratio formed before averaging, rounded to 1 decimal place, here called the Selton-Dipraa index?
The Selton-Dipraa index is 41.3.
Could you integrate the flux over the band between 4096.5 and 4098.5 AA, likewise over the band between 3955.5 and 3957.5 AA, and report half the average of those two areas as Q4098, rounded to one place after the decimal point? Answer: 58.3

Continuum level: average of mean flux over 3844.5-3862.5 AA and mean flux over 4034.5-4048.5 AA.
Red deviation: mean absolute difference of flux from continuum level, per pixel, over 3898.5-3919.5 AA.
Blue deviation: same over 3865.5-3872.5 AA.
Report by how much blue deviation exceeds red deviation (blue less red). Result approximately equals 2.2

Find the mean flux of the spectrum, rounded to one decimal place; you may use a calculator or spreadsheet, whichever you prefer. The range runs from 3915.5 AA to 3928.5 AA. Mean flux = 50.1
